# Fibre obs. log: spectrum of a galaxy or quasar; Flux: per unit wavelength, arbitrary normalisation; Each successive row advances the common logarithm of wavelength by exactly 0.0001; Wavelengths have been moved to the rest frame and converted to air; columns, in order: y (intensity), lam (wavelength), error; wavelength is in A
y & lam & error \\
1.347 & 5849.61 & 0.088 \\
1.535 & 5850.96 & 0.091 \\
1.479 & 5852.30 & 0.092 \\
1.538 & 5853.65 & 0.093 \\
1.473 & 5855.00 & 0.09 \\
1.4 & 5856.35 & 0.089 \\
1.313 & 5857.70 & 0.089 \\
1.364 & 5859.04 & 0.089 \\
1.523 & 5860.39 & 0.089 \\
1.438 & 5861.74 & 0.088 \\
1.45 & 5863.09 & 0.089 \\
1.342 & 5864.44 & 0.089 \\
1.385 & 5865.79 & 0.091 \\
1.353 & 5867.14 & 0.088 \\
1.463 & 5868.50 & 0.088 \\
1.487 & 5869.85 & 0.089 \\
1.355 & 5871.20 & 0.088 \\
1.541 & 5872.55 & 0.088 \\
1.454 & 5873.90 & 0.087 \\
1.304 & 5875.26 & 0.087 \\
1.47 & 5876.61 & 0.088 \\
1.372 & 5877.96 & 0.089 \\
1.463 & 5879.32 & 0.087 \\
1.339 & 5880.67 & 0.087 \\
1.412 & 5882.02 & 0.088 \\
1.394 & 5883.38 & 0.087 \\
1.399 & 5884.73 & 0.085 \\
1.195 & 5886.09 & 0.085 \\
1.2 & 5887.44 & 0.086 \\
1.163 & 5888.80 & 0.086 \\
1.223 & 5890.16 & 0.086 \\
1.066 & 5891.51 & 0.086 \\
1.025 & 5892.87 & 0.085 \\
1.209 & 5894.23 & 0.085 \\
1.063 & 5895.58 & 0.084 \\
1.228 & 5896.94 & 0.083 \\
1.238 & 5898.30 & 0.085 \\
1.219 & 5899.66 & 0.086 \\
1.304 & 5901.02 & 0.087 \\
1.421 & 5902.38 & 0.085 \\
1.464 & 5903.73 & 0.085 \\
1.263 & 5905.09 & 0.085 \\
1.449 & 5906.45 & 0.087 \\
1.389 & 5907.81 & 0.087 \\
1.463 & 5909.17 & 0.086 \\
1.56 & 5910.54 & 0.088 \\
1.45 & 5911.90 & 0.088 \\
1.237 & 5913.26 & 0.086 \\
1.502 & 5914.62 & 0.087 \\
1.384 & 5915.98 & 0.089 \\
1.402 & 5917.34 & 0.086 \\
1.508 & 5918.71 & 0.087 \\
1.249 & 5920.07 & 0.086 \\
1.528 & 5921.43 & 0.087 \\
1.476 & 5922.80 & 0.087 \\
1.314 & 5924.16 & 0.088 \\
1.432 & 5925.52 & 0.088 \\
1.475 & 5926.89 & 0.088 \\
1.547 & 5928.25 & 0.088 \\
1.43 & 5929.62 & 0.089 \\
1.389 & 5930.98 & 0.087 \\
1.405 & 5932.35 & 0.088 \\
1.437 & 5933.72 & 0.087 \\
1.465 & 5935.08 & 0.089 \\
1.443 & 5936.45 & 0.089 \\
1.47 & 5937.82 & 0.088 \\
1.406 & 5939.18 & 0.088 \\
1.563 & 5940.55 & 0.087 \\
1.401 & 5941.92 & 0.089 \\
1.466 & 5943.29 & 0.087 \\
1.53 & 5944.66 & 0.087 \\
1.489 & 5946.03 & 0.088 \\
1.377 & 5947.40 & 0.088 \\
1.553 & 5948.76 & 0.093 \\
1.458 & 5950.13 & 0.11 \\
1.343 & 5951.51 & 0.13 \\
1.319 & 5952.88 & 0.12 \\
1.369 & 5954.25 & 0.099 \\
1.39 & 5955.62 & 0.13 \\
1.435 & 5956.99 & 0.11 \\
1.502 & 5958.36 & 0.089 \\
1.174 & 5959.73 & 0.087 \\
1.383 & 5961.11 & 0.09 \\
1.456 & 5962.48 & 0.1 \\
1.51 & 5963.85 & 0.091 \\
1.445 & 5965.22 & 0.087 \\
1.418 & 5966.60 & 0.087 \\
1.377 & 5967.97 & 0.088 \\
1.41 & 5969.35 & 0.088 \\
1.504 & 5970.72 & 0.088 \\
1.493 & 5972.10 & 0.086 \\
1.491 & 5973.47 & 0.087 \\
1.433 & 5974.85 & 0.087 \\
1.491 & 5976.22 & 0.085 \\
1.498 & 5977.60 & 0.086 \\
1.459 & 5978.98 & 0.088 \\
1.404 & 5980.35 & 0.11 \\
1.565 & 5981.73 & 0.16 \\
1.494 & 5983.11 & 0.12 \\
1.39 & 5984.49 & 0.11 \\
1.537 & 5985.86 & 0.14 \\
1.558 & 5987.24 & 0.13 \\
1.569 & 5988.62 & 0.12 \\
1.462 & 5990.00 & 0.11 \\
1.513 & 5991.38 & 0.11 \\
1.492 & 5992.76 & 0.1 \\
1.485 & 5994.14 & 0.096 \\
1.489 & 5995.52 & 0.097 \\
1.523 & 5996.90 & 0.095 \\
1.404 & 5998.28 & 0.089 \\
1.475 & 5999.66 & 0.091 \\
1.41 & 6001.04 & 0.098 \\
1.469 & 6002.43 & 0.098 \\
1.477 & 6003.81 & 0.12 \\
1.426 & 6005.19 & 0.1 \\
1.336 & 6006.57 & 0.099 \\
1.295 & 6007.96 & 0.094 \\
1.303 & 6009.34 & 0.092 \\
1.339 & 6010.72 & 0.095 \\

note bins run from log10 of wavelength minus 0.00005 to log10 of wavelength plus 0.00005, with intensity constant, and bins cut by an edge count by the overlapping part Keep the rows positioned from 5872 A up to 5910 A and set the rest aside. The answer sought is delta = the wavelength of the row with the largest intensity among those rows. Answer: 5872.55 A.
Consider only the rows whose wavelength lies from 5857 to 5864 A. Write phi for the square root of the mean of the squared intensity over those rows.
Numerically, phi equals 1.42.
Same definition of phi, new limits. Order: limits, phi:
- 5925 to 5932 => 1.46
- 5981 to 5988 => 1.51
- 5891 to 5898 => 1.12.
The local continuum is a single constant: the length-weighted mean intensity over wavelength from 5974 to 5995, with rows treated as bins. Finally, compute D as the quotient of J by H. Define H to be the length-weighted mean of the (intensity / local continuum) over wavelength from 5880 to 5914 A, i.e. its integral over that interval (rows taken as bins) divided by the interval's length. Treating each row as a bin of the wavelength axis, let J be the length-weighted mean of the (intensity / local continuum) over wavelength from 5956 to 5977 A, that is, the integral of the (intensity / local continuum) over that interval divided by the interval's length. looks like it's 1.11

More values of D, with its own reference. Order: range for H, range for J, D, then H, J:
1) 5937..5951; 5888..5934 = 0.92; 0.986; 0.91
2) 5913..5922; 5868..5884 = 1.01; 0.945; 0.95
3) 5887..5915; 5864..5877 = 1.10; 0.866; 0.95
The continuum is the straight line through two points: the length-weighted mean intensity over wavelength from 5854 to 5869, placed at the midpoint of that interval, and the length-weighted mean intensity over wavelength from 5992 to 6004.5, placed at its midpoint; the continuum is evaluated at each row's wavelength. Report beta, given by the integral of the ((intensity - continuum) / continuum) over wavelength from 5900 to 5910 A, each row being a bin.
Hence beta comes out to -0.28 A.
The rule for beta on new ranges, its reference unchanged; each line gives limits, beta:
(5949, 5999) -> -0.25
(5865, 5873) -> 0.07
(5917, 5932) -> -0.06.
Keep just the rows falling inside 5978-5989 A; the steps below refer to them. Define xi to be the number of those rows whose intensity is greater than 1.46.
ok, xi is 5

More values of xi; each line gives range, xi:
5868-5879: 4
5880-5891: 0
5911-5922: 3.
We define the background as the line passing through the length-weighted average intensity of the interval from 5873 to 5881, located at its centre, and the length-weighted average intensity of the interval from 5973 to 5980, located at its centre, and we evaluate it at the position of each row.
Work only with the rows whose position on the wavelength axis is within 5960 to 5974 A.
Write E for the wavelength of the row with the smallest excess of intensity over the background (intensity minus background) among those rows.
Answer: 5967.97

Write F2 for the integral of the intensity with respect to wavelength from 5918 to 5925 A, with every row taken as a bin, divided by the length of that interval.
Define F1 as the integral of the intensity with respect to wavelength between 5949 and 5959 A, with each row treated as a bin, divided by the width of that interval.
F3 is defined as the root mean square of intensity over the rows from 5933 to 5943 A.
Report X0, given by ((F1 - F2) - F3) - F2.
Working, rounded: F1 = 1.41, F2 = 1.42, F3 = 1.46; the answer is -2.88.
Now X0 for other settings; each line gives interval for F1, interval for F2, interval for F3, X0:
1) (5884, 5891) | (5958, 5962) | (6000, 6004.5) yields -2.91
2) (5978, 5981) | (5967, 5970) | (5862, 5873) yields -2.77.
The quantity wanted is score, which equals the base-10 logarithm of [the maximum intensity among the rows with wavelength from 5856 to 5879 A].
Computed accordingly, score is 0.188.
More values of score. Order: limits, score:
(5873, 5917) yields 0.193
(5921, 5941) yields 0.194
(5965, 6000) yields 0.196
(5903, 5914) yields 0.193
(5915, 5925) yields 0.184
